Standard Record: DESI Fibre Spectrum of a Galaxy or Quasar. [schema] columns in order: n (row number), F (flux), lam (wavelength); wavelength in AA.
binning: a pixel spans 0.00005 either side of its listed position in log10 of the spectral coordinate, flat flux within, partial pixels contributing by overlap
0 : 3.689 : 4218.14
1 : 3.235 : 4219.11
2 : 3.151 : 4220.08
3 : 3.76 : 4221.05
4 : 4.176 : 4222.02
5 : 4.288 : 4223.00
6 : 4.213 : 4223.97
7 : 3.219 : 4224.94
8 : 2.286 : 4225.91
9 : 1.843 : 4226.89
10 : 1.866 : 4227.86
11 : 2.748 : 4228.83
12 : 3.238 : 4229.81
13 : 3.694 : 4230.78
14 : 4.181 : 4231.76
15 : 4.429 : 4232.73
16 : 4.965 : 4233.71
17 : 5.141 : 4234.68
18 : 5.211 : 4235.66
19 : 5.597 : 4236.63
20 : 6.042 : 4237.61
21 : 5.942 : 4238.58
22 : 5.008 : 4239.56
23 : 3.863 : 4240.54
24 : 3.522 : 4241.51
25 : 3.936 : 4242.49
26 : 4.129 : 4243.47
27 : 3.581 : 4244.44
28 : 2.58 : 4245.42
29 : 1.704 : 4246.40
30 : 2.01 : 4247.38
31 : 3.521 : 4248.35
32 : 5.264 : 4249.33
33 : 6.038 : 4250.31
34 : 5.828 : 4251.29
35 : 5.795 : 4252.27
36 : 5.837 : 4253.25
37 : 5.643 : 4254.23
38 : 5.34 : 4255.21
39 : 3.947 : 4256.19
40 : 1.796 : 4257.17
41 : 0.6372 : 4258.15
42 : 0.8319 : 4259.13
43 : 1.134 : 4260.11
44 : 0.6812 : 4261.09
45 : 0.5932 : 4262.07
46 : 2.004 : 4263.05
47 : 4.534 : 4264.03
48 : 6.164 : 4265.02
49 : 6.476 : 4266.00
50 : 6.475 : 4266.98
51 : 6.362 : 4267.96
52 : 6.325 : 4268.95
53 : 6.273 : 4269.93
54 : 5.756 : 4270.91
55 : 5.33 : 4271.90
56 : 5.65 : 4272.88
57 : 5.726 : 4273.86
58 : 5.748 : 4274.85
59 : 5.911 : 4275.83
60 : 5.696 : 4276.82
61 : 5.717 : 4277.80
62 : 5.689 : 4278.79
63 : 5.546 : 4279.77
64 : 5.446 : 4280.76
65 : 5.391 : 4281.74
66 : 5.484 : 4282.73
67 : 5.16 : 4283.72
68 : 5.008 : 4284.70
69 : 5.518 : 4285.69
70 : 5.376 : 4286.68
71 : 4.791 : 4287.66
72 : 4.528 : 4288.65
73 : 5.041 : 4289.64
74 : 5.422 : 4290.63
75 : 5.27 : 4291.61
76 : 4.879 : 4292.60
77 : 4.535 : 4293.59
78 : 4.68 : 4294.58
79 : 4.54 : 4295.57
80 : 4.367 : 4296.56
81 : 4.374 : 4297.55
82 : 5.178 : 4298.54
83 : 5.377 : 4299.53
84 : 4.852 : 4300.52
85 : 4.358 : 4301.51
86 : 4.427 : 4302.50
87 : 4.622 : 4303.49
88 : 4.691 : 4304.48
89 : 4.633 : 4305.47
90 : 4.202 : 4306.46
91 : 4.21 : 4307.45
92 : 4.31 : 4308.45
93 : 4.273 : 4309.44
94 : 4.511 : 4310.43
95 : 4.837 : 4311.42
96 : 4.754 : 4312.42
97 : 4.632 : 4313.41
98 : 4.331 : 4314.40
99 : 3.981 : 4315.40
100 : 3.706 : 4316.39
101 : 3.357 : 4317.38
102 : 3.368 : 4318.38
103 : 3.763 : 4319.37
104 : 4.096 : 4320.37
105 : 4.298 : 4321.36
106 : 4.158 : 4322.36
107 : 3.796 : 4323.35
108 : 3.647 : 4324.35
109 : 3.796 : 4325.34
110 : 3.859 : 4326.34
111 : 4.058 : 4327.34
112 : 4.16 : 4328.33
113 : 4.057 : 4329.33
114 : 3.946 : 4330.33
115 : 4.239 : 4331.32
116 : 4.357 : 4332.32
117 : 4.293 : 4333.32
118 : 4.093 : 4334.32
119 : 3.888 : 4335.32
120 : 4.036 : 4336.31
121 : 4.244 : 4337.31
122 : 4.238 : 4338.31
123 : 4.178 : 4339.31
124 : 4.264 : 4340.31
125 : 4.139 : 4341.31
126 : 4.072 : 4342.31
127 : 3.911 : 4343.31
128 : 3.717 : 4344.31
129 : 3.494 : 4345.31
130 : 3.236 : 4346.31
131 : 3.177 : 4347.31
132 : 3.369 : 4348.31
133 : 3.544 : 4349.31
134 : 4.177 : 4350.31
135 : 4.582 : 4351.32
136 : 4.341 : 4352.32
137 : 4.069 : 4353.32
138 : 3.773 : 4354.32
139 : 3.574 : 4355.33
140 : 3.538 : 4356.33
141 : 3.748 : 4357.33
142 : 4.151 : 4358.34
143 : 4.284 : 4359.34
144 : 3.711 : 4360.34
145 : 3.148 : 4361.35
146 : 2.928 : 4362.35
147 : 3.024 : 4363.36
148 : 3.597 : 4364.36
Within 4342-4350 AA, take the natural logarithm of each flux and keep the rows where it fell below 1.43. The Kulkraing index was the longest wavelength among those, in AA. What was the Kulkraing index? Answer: 4349.31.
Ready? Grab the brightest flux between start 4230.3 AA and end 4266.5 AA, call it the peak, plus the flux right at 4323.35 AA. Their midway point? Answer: 5.14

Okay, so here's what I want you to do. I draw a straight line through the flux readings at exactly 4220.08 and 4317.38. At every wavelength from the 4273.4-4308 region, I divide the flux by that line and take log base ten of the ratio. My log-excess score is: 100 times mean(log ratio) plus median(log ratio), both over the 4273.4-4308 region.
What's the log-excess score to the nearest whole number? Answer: 18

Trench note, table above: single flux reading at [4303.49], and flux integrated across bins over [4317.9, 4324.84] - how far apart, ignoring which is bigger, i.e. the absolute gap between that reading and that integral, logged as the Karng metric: 22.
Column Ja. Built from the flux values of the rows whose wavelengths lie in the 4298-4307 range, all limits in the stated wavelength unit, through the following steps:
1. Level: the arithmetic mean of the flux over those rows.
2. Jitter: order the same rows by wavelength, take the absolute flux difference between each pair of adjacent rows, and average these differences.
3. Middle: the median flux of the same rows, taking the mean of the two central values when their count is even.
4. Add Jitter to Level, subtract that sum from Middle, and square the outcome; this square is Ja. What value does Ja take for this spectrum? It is 0.11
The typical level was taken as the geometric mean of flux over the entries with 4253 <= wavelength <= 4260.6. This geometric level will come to 2.3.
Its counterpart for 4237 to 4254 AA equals 4.1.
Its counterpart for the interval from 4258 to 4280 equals 3.6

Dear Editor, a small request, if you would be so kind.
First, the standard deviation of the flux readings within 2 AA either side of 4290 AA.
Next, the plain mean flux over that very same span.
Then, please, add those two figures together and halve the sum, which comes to 2.7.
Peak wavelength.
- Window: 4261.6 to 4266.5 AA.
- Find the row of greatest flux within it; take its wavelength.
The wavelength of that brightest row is 4266.00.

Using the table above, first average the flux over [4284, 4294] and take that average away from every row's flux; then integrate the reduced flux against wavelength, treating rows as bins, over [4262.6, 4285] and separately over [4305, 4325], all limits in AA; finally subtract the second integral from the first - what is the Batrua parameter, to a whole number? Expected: 30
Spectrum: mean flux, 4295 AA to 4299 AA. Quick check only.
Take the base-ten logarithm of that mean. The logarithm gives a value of 0.66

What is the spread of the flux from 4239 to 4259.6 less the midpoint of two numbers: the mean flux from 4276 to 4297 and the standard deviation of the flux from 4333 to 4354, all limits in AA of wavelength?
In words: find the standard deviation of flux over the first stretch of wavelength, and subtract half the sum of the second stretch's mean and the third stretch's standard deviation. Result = -1.1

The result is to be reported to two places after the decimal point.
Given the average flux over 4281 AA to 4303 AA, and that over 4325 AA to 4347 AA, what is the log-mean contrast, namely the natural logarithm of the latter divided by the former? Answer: -0.21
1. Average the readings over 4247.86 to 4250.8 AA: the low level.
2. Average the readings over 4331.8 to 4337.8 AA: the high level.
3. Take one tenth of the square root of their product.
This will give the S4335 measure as 0.45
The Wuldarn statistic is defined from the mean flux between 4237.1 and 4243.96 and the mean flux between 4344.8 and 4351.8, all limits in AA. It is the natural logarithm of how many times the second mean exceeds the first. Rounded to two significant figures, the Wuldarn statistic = -0.24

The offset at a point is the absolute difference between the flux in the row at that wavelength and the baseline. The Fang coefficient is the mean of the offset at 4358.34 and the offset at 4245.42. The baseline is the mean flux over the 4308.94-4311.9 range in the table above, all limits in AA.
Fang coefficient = 1.2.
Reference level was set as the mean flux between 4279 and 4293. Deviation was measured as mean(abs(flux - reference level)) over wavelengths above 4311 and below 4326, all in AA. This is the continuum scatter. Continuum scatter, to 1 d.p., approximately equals 1.2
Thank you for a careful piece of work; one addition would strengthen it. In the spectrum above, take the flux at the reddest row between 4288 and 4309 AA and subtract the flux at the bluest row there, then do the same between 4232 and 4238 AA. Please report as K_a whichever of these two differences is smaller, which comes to -0.22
